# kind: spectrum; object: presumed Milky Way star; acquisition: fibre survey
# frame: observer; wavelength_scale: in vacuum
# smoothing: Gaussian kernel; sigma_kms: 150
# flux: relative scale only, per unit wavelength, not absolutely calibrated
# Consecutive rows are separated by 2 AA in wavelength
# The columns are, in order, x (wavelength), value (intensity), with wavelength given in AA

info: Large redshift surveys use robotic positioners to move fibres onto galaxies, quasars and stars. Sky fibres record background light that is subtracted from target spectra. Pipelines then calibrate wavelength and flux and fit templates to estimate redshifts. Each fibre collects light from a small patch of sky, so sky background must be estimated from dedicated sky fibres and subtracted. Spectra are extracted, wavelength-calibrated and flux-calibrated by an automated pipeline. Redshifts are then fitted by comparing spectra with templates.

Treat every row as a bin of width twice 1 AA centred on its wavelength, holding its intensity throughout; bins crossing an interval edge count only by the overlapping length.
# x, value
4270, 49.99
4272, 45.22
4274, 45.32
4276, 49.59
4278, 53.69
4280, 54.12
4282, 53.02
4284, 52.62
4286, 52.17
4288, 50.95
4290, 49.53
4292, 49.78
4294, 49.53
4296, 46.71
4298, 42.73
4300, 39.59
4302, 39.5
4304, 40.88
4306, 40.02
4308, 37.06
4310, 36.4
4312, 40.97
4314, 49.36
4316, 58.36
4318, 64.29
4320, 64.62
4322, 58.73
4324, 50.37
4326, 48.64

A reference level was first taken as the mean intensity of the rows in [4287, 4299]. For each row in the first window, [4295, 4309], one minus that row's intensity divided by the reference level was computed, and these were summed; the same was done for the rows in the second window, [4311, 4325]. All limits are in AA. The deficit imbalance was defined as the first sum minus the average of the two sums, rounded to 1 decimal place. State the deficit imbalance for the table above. 1.0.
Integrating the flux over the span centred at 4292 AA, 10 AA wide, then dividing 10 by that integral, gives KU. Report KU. 0.020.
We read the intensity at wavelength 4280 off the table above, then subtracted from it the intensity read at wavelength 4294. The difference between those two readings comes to 5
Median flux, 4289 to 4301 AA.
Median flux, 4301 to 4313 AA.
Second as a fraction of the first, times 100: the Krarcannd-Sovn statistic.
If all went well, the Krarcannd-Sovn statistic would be 83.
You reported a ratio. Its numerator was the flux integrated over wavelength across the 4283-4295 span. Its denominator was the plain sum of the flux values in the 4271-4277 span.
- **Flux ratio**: 4.3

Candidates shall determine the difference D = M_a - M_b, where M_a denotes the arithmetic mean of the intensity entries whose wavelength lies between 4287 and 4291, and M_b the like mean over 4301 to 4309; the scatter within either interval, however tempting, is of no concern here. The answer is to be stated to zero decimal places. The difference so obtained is 11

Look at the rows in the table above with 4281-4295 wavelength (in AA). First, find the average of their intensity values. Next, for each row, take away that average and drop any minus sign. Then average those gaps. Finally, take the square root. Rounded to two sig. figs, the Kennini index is 1.1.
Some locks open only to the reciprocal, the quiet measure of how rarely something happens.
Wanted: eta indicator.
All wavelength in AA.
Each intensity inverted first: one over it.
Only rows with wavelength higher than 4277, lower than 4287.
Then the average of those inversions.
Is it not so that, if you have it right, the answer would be 0.019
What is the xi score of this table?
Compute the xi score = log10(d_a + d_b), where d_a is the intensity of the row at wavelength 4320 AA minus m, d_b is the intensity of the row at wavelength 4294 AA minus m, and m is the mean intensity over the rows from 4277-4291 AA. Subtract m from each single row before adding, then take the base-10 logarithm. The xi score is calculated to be 0.98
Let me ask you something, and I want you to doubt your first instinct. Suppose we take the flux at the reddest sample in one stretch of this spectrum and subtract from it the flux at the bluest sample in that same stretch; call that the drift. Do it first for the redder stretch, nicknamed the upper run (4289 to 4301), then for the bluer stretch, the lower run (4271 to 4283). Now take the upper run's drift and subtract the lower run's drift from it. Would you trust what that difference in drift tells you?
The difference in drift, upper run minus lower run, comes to -18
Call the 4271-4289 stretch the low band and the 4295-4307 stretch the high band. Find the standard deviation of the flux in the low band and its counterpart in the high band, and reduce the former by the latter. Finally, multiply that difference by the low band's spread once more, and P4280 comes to 2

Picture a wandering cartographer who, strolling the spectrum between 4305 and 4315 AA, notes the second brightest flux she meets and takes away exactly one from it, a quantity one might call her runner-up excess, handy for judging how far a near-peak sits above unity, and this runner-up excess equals 40.0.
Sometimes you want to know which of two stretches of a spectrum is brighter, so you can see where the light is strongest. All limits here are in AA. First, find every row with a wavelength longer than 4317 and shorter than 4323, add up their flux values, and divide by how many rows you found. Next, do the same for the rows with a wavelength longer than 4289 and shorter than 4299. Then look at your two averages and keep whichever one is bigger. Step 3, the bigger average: 62.5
